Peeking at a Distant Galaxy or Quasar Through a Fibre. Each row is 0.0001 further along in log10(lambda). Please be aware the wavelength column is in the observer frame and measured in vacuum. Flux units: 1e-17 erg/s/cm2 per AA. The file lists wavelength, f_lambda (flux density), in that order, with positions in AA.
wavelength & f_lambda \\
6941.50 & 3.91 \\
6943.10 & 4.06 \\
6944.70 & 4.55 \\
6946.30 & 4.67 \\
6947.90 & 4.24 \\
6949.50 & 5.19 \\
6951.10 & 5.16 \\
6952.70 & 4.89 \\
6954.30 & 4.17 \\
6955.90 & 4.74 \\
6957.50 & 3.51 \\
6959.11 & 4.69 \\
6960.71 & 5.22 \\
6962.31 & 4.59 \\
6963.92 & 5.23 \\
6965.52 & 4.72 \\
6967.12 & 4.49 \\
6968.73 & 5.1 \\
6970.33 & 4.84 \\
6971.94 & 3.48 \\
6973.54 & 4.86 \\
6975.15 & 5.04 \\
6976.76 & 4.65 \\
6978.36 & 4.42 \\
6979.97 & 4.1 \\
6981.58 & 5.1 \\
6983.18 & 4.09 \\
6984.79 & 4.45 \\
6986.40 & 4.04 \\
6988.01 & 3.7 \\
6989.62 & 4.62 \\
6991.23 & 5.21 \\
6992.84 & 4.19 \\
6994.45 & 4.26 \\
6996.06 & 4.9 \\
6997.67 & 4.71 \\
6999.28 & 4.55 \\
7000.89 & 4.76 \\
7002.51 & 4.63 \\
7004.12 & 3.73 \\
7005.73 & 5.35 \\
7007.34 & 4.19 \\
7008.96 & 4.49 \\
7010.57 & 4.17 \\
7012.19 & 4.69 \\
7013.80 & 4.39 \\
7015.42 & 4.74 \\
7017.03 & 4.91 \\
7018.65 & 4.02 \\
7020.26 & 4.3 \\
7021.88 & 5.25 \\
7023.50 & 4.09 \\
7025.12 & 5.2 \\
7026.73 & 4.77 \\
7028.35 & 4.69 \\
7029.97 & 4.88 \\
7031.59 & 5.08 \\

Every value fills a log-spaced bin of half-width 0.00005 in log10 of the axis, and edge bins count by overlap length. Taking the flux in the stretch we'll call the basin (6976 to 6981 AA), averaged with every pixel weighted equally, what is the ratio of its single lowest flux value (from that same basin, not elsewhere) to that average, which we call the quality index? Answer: 0.93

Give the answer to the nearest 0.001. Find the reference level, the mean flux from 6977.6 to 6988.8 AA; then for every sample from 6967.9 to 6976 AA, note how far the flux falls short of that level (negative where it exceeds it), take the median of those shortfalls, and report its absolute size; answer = 0.589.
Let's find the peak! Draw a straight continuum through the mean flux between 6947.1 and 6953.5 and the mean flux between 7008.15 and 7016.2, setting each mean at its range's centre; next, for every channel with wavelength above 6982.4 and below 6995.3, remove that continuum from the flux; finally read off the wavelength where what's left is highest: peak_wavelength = 6991.23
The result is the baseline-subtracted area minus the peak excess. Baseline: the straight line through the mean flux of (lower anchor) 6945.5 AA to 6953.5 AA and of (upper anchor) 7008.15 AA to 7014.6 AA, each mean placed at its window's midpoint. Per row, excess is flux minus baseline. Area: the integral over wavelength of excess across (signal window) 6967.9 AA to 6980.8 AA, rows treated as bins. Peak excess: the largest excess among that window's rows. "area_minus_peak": -1.81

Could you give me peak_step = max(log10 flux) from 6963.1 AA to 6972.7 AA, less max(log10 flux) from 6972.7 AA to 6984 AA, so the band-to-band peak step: 0.011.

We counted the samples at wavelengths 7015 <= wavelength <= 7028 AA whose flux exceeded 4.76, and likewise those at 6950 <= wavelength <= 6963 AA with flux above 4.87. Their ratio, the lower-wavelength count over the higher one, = 0.75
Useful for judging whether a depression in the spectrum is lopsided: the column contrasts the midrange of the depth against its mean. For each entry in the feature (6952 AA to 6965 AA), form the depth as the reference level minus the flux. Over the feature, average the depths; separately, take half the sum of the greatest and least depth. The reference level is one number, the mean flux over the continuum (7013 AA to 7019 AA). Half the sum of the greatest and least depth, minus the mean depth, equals 0.26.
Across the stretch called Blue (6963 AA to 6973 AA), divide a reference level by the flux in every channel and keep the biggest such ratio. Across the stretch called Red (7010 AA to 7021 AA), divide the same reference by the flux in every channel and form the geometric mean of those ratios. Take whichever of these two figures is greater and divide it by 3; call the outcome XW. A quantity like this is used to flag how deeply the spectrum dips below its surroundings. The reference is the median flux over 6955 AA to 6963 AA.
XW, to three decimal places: 0.449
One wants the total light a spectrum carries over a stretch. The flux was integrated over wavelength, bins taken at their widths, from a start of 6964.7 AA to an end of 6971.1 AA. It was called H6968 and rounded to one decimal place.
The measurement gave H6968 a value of 30.7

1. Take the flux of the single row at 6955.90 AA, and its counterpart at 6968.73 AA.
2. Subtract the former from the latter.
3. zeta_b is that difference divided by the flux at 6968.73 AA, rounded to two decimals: 0.07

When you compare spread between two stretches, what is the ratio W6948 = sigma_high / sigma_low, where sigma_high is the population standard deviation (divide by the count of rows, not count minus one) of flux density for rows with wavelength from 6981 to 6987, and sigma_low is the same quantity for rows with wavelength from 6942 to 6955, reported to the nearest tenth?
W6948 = 1.0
